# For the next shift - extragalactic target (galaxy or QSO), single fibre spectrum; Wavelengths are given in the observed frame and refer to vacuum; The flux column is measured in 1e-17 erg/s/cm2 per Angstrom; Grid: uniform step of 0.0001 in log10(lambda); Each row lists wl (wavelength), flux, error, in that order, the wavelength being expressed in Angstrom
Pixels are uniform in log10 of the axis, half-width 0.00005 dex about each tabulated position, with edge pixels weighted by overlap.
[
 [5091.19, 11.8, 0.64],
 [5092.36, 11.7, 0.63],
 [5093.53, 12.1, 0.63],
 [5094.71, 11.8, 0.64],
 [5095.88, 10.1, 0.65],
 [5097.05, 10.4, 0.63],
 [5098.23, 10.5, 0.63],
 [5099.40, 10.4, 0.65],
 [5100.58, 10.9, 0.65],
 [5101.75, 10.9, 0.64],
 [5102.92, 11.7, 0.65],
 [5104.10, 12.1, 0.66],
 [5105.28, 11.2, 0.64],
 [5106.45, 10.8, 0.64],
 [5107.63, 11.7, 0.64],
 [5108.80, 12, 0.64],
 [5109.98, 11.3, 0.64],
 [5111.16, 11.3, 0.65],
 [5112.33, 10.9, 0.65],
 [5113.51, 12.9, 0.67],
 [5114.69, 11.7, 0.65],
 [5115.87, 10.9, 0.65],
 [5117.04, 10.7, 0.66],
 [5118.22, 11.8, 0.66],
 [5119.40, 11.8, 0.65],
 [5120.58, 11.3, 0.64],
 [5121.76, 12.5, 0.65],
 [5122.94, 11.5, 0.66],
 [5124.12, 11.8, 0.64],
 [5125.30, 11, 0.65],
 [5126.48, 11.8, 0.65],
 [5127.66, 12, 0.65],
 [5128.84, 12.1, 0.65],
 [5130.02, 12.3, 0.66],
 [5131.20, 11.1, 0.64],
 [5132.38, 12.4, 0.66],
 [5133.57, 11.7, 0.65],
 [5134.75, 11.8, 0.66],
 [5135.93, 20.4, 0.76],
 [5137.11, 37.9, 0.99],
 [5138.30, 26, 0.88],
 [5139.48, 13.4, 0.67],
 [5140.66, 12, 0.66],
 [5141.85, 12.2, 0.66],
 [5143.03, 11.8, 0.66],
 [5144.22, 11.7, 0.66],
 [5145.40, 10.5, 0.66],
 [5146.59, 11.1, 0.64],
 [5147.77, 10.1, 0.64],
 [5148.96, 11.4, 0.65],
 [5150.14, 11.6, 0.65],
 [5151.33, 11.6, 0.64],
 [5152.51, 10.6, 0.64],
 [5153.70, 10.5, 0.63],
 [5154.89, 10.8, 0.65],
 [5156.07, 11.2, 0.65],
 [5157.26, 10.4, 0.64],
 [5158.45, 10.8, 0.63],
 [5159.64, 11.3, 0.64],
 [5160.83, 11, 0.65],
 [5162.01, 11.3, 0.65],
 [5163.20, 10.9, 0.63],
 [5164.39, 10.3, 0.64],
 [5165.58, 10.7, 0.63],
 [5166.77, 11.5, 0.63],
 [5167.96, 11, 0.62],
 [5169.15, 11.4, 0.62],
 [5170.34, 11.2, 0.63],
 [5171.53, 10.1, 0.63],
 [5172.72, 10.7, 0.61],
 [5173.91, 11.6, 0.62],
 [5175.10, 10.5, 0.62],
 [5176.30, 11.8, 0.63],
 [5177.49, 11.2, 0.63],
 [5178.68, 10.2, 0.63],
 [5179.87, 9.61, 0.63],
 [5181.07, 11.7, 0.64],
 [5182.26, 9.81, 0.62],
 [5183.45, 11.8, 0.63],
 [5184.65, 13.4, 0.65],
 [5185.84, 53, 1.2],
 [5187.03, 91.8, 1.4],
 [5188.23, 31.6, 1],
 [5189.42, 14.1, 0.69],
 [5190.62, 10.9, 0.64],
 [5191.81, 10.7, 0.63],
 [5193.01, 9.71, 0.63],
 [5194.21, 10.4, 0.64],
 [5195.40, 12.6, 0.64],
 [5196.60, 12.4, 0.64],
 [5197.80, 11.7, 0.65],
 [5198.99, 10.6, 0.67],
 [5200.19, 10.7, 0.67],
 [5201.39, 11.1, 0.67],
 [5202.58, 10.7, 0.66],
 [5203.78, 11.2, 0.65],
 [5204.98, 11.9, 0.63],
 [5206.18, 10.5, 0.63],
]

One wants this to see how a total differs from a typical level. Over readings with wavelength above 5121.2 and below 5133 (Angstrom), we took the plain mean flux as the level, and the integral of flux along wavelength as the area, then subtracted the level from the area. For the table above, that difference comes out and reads 128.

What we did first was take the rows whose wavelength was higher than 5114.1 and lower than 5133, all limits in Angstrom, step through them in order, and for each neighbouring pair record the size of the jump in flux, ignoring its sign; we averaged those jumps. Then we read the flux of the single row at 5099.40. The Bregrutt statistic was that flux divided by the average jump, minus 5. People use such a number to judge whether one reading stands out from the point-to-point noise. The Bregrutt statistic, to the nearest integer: 11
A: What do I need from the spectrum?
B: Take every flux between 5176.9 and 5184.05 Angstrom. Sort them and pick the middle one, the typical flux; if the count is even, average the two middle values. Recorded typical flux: 10.7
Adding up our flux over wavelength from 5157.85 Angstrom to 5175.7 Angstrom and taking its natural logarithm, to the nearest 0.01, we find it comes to 5.28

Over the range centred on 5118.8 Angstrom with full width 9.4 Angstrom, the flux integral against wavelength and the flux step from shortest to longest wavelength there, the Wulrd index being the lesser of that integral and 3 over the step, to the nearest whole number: -15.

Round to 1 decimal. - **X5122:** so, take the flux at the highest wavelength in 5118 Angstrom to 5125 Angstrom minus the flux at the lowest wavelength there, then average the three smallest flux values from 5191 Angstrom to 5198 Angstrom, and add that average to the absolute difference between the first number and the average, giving 20.5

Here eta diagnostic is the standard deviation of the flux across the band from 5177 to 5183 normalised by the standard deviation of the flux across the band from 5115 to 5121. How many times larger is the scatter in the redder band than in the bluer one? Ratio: 1.8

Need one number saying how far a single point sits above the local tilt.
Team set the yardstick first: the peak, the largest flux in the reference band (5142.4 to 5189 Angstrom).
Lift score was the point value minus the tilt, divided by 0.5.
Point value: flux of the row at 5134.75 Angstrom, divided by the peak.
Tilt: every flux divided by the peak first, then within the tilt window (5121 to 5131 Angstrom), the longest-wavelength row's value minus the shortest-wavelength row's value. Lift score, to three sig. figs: 0.261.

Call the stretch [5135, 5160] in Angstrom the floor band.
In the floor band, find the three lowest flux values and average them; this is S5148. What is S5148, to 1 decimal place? 10.3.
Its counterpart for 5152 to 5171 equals 10.4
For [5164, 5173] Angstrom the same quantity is 10.4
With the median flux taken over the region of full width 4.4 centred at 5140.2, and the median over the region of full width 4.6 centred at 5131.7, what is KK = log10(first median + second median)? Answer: 1.39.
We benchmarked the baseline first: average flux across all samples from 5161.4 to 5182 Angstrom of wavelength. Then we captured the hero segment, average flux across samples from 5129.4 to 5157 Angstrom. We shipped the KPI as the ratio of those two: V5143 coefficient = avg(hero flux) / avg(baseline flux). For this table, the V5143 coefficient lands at 1.25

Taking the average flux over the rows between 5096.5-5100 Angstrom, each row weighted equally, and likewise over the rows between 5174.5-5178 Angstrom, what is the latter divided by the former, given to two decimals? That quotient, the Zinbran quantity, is 1.07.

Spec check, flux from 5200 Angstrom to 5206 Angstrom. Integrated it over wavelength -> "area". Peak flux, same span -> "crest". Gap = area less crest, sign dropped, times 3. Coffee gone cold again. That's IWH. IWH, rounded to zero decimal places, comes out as 164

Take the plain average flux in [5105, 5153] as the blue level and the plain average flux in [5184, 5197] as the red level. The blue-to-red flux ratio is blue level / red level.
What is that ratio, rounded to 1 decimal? 0.5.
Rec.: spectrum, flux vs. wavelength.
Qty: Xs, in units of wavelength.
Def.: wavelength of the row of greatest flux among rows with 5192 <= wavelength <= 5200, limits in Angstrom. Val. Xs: 5195.40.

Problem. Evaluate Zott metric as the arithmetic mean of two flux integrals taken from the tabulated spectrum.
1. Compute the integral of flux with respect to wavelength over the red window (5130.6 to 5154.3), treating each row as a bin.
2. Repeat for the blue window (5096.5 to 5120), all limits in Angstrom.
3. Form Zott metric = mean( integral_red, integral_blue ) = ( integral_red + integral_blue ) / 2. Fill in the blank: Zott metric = 298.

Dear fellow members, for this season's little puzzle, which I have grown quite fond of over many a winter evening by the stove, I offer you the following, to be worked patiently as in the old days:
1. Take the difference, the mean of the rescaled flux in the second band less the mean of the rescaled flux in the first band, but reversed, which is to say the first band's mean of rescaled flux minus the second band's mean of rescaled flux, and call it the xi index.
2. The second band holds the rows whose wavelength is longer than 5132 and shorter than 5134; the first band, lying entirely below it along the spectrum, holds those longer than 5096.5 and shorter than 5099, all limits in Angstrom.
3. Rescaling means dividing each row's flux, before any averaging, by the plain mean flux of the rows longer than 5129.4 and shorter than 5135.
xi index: -0.13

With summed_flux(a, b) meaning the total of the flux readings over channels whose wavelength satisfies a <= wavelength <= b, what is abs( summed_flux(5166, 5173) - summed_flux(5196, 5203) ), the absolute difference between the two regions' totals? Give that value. 1.3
